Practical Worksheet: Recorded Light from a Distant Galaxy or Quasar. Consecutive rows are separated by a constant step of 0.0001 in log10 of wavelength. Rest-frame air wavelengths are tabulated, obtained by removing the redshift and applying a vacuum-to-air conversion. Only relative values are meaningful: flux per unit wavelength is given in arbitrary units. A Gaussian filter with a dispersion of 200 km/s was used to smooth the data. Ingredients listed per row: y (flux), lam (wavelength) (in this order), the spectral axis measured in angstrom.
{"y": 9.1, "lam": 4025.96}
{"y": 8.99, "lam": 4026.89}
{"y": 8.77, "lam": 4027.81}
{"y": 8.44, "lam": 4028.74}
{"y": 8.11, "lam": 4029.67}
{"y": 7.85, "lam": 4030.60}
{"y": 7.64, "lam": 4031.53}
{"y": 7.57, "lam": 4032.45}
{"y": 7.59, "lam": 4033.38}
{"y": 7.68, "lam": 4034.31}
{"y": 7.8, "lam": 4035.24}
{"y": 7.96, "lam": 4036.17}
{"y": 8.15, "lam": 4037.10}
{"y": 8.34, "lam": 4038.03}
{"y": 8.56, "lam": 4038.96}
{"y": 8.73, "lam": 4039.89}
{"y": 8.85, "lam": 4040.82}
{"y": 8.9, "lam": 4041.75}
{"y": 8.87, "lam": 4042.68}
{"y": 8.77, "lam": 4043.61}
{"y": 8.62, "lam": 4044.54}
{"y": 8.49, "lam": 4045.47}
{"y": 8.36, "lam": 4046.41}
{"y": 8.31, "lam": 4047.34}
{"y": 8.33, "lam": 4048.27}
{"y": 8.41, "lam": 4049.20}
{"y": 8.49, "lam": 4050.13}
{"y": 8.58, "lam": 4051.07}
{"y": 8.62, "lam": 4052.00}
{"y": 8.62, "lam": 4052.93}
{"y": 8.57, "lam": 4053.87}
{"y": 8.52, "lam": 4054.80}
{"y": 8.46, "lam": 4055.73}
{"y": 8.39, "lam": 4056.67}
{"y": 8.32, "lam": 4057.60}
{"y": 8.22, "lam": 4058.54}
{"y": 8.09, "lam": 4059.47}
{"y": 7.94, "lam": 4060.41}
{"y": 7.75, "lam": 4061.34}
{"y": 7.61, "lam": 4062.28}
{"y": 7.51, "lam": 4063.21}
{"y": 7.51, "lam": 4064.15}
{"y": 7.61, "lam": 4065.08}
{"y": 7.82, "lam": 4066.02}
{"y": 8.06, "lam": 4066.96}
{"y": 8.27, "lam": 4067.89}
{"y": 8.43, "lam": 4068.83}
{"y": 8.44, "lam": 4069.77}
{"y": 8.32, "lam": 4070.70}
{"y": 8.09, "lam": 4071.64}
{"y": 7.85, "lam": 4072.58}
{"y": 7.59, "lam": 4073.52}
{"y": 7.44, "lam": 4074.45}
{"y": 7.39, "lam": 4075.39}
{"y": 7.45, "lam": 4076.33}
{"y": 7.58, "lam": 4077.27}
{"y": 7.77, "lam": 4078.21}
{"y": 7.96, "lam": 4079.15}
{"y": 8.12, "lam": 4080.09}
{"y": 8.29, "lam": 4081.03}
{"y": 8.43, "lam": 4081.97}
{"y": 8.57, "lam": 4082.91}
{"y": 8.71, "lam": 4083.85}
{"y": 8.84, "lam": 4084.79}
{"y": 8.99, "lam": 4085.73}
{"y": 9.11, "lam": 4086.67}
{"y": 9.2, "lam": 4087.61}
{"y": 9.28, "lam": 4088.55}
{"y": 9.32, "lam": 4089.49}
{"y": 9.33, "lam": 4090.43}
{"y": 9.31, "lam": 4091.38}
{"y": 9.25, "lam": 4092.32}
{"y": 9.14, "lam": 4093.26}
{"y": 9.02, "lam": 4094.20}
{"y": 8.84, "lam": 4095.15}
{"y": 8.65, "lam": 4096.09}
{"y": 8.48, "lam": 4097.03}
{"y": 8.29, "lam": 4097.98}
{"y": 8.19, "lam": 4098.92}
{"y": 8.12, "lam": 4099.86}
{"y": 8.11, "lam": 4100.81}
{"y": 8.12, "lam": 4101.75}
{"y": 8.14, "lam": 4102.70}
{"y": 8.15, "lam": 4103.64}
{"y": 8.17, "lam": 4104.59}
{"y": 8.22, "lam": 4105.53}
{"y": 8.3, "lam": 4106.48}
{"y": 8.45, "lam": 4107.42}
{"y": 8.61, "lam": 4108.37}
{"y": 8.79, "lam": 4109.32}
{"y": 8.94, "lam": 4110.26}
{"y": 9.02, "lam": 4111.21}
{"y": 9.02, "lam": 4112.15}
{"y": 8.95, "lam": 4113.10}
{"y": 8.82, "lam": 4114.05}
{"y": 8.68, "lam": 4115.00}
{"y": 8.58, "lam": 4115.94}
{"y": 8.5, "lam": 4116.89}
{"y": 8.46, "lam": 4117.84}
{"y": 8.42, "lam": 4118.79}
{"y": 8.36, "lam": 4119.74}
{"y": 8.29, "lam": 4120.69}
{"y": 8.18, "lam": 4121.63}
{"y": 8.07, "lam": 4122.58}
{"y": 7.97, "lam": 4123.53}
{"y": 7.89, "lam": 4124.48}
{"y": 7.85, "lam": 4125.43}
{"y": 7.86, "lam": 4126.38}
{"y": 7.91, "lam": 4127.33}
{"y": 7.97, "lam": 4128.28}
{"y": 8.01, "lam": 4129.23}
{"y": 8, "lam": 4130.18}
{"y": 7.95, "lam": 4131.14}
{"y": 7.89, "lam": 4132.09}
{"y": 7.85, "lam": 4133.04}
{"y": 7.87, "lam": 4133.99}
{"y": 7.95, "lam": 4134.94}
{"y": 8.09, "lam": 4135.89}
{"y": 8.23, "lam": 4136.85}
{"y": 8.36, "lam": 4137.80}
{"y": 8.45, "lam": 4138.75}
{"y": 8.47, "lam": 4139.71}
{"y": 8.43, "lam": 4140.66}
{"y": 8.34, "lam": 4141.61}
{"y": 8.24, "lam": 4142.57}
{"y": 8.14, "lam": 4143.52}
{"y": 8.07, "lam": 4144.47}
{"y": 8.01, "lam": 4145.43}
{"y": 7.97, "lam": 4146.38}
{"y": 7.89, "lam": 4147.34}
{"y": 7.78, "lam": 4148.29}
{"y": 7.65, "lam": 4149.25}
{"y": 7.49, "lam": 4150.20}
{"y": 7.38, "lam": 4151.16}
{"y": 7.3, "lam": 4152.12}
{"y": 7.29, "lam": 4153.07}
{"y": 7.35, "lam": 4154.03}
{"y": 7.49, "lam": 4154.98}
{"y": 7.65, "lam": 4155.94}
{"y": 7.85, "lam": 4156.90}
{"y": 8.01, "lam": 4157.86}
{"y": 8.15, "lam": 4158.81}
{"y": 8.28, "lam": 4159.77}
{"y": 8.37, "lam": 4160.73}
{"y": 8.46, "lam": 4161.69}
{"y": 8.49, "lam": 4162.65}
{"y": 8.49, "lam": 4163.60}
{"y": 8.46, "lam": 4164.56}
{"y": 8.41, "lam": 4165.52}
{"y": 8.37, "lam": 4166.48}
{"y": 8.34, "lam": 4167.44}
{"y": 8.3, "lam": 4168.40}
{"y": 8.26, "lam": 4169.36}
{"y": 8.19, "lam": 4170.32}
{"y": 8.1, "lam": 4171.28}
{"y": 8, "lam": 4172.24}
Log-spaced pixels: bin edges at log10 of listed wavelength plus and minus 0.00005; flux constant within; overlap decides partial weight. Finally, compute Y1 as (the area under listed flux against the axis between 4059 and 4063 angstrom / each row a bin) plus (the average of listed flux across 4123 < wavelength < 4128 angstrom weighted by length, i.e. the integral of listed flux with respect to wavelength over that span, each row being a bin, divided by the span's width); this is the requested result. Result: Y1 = 39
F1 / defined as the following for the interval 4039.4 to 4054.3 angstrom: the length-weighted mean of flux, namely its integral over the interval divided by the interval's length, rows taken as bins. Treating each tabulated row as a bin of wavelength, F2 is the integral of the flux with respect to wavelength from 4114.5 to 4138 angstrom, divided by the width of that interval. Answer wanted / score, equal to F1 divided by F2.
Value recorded 1.06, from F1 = 8.6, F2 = 8.1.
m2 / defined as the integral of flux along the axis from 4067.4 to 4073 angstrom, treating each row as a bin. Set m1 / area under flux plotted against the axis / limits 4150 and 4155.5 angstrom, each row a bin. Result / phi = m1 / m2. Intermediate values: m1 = 40.6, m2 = 46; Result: 0.88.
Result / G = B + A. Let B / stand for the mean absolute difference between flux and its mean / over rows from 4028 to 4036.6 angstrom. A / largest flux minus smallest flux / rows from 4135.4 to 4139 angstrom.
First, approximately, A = 0.36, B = 0.21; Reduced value 0.57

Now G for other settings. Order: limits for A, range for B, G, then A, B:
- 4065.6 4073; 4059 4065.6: 0.80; 0.62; 0.18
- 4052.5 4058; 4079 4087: 0.62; 0.30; 0.32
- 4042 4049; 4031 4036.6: 0.68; 0.56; 0.12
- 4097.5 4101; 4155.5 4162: 0.41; 0.18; 0.23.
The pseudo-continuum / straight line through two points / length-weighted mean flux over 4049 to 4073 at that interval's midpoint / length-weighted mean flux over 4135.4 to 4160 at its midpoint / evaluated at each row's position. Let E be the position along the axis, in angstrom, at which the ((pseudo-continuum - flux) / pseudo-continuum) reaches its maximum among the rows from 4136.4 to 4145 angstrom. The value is 4144.47 angstrom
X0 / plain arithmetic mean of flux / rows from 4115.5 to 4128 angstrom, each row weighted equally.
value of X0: 8.18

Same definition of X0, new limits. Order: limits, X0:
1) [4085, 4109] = 8.67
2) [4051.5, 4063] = 8.26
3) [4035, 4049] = 8.47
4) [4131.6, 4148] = 8.13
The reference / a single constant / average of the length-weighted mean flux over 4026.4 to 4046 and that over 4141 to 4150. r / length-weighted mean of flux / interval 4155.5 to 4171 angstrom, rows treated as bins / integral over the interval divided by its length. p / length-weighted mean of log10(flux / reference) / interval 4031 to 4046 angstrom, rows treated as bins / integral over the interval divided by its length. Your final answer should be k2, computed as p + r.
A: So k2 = 8.3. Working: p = 0.006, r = 8.25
